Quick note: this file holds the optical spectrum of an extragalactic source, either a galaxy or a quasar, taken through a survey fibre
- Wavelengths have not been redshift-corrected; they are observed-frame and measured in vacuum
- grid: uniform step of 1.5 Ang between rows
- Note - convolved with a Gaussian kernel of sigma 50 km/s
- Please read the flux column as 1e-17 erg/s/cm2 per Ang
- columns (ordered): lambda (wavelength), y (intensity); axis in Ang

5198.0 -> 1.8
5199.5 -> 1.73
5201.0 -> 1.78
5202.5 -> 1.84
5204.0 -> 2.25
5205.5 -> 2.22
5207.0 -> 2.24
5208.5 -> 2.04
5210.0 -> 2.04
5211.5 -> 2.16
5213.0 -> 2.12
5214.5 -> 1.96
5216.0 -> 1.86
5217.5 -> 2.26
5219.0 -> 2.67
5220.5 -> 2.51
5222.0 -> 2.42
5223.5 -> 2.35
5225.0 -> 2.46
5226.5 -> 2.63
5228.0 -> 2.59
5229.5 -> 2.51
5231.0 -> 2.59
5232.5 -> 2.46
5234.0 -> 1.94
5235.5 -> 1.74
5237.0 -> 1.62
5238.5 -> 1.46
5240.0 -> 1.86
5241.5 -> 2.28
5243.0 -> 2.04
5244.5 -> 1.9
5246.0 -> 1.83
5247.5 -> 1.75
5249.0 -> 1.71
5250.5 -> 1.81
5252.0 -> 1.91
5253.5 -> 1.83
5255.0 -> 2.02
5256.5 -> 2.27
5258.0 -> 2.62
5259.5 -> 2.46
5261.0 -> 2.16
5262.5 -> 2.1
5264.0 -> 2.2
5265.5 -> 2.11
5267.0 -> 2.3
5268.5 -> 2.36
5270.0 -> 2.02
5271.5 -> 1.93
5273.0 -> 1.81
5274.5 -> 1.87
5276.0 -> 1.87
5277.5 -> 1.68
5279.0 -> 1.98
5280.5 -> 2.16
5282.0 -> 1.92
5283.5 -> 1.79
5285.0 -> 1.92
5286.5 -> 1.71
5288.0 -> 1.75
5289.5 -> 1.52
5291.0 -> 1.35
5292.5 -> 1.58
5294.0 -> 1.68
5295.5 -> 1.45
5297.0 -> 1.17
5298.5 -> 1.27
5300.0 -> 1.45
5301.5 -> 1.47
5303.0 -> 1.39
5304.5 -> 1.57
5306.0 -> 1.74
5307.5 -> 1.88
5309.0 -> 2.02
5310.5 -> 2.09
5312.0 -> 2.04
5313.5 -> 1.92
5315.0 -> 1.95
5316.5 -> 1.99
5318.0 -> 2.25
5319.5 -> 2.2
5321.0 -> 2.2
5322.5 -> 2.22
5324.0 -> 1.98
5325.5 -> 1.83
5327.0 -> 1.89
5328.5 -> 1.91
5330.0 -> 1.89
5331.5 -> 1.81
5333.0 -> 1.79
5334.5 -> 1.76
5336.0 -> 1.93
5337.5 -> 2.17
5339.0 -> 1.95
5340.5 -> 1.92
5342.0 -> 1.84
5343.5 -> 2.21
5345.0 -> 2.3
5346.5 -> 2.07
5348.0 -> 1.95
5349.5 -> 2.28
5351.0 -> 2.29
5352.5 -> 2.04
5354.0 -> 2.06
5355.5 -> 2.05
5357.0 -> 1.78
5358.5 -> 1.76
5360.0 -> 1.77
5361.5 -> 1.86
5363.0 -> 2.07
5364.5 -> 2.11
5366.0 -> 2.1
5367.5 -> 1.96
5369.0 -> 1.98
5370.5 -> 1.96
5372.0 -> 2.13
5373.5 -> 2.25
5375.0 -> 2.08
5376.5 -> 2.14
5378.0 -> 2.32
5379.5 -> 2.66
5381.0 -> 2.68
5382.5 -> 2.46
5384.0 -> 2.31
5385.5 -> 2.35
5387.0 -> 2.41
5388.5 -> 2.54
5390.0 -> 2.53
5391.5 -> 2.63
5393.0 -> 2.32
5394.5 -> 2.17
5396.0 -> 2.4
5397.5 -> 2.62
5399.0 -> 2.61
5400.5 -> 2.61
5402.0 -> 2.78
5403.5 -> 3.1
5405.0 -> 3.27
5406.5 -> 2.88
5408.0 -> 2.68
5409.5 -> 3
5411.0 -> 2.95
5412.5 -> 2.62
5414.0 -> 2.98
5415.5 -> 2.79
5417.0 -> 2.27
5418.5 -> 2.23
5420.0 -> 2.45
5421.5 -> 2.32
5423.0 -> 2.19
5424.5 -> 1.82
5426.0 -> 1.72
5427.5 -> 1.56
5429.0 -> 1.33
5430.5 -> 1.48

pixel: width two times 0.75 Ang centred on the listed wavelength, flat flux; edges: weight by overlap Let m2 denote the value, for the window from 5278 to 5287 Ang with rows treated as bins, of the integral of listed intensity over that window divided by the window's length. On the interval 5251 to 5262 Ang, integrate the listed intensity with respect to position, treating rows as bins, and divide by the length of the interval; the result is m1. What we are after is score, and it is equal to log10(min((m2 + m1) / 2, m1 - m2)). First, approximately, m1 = 2.2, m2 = 1.91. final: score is -0.6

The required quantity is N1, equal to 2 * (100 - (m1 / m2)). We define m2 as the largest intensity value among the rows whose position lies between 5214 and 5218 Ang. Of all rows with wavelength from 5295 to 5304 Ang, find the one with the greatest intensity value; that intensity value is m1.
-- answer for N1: 199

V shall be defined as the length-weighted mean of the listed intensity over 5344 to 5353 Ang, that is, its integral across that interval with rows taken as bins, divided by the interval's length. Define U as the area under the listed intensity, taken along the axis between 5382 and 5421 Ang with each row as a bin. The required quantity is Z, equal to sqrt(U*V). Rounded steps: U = 102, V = 2.16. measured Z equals 14.8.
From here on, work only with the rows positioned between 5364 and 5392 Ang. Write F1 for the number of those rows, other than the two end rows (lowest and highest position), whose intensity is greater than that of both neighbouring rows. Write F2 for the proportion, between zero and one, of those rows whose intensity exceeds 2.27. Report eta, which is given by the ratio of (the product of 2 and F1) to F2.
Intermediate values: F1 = 4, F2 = 0.53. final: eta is 15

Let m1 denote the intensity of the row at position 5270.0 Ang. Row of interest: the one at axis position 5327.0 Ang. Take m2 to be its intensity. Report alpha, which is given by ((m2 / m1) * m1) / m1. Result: 0.94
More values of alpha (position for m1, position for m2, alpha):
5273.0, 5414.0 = 1.65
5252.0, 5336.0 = 1.01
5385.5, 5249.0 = 0.73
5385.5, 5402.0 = 1.18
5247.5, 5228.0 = 1.48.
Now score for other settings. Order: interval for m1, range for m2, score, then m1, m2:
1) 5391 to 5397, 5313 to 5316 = -0.4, 2.4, 1.94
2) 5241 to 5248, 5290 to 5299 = -0.3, 2.0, 1.42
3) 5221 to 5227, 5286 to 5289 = -0.1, 2.5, 1.71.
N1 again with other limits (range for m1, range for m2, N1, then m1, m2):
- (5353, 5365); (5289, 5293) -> 197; 2.11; 1.58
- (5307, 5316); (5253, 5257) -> 198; 2.09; 2.27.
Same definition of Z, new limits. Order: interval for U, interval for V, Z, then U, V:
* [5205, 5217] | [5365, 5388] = 7.5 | 25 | 2.25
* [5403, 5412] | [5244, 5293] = 7.2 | 27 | 1.95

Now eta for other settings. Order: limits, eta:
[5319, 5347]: 152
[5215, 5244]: 14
